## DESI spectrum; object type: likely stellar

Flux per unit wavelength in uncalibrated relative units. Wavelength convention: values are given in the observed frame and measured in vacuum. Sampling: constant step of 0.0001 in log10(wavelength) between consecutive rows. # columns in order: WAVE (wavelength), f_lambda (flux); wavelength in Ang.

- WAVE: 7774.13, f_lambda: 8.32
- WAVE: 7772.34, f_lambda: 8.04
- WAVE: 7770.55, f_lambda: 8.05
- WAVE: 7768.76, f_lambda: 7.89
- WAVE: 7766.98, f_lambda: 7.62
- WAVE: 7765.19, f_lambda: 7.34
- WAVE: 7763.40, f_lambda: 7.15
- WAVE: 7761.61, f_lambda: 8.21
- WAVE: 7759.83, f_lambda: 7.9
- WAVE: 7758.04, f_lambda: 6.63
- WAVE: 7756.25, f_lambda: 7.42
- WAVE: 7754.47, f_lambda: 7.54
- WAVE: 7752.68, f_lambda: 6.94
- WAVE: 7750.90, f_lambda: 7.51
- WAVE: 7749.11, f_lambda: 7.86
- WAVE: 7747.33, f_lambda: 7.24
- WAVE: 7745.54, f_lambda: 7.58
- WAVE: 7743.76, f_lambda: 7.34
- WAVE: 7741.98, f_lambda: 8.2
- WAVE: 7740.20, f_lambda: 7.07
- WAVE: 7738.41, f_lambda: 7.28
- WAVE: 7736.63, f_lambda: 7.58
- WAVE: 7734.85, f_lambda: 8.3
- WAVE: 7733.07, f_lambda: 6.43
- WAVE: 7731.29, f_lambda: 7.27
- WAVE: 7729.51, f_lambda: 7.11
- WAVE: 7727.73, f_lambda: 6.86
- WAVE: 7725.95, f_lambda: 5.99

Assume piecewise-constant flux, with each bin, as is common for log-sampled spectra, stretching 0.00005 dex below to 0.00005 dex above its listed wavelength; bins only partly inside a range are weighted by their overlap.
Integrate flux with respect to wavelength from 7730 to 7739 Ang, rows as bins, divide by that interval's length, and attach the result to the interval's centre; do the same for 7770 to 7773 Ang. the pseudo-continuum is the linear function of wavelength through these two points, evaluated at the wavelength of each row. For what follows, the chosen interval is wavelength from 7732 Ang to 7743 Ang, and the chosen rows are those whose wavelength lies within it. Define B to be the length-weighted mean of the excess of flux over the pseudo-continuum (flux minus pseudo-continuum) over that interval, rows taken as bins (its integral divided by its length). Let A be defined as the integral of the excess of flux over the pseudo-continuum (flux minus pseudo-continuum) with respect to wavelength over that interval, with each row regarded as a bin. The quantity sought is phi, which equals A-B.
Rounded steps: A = 1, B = 0.05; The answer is 1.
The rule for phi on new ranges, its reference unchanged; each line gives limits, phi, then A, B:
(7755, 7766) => -4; -4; -0.40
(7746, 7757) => -3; -3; -0.25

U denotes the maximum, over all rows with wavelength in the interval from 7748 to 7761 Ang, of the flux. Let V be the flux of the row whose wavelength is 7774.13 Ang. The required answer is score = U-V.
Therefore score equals -0.4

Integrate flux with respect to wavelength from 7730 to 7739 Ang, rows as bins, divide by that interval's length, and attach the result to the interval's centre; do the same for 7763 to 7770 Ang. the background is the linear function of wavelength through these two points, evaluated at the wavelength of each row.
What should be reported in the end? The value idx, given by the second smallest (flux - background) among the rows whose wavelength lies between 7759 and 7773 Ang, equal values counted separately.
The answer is -0.21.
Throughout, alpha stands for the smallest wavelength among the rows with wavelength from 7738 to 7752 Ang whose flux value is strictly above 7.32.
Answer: 7741.98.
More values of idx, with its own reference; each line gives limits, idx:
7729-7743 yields -0.33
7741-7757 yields -0.20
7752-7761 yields -0.53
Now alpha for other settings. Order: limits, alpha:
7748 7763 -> 7749.11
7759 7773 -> 7759.83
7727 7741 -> 7734.85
